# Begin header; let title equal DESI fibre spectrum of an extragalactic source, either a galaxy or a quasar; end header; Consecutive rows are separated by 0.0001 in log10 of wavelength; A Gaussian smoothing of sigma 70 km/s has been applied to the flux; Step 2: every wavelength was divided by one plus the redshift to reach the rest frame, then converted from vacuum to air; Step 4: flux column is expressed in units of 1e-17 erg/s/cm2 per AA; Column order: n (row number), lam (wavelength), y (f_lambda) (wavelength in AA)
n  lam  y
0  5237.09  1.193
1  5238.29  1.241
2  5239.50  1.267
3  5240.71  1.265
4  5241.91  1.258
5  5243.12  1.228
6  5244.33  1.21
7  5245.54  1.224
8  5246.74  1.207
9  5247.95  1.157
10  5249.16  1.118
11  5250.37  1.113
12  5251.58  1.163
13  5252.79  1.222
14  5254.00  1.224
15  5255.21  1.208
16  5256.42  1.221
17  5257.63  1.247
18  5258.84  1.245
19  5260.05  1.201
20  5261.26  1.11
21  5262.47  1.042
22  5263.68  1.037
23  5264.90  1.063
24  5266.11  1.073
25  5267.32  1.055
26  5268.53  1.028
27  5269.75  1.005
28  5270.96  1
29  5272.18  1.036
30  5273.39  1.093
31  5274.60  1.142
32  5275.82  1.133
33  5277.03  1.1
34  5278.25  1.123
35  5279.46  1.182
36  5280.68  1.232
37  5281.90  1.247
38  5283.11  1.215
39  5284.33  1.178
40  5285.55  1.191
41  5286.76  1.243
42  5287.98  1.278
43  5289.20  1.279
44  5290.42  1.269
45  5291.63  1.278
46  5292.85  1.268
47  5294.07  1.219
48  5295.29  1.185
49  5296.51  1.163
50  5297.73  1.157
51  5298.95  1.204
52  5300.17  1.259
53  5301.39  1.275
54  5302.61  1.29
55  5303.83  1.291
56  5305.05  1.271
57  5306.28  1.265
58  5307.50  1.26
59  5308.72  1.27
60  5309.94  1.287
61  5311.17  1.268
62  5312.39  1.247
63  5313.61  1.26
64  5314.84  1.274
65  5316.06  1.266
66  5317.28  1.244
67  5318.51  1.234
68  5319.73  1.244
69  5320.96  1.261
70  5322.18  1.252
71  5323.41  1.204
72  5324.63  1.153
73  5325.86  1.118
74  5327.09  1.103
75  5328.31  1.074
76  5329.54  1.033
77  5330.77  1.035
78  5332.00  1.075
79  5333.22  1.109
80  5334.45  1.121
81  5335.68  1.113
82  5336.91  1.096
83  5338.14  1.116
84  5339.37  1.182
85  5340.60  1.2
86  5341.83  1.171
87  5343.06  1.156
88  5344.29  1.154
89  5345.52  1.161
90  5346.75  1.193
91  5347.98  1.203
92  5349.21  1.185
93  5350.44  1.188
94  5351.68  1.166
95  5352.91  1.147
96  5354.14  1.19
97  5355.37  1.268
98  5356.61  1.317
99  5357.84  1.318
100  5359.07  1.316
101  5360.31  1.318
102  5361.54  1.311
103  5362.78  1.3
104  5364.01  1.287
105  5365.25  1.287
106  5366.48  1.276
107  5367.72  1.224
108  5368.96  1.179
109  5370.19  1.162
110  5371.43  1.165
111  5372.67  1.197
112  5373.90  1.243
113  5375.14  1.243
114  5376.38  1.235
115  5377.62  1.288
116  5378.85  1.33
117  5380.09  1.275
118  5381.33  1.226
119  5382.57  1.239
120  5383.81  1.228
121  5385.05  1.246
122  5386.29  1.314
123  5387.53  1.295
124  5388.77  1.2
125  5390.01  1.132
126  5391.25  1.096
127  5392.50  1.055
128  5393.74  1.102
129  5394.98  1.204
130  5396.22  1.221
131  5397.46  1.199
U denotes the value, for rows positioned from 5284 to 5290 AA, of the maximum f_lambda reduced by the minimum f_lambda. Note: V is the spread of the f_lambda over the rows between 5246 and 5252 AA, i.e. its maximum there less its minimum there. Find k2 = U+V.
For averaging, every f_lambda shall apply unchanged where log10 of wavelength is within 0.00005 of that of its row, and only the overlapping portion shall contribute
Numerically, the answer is 0.195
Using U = 0.101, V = 0.09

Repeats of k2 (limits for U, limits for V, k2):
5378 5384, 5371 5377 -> 0.182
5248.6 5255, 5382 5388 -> 0.197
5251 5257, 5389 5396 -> 0.210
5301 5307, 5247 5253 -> 0.135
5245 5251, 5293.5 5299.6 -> 0.173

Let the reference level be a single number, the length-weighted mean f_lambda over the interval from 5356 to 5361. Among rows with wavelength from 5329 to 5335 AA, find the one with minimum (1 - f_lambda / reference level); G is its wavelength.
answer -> 5334.45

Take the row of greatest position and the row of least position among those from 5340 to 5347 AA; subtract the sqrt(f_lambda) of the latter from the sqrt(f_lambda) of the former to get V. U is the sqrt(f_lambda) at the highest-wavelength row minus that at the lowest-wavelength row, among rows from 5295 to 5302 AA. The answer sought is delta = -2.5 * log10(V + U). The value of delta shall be 3.6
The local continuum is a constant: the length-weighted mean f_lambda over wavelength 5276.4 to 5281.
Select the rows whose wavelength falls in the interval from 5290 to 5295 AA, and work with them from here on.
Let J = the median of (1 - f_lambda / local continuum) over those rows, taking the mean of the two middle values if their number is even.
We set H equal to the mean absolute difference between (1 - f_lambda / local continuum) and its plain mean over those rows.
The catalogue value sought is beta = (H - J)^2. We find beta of 0.013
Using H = 0.017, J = -0.10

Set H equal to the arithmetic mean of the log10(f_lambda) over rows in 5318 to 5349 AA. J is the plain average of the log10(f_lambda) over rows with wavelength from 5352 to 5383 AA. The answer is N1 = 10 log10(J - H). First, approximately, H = 0.0602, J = 0.098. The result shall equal -14.3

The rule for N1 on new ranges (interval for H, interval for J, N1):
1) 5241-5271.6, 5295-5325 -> -14.4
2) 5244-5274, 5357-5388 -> -13.2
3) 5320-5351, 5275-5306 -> -15.6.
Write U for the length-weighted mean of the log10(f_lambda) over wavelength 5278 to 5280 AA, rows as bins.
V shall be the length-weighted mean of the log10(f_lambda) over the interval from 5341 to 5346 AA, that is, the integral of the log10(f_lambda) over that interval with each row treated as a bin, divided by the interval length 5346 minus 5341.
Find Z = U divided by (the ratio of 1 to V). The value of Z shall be 0.004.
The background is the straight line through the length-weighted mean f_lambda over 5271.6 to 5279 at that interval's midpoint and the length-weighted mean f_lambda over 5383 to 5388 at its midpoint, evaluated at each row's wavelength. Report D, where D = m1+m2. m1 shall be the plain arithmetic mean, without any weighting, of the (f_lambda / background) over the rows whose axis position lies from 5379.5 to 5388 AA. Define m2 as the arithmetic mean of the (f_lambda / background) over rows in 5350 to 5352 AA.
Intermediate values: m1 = 1.00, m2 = 0.97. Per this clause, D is 1.96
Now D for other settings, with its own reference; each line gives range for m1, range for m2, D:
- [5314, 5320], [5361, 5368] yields 2.11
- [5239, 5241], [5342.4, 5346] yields 2.16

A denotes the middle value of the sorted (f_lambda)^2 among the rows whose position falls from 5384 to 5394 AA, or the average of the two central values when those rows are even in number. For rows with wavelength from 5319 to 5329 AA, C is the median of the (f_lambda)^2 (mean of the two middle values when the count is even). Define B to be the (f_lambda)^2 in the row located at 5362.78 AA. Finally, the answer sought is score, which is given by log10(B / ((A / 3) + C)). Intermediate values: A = 1.36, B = 1.69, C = 1.39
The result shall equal -0.04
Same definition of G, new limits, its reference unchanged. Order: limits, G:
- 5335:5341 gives 5340.60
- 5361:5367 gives 5361.54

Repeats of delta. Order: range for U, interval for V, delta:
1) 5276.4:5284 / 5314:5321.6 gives 3.3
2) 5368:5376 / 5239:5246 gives 5.0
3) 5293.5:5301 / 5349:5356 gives 3.1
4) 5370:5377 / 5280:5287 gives 3.5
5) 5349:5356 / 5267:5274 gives 3.1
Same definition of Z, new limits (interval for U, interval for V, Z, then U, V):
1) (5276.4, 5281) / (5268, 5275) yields 0.001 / 0.062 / 0.020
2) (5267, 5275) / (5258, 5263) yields 0.001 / 0.020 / 0.062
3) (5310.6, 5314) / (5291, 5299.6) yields 0.008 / 0.100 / 0.083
